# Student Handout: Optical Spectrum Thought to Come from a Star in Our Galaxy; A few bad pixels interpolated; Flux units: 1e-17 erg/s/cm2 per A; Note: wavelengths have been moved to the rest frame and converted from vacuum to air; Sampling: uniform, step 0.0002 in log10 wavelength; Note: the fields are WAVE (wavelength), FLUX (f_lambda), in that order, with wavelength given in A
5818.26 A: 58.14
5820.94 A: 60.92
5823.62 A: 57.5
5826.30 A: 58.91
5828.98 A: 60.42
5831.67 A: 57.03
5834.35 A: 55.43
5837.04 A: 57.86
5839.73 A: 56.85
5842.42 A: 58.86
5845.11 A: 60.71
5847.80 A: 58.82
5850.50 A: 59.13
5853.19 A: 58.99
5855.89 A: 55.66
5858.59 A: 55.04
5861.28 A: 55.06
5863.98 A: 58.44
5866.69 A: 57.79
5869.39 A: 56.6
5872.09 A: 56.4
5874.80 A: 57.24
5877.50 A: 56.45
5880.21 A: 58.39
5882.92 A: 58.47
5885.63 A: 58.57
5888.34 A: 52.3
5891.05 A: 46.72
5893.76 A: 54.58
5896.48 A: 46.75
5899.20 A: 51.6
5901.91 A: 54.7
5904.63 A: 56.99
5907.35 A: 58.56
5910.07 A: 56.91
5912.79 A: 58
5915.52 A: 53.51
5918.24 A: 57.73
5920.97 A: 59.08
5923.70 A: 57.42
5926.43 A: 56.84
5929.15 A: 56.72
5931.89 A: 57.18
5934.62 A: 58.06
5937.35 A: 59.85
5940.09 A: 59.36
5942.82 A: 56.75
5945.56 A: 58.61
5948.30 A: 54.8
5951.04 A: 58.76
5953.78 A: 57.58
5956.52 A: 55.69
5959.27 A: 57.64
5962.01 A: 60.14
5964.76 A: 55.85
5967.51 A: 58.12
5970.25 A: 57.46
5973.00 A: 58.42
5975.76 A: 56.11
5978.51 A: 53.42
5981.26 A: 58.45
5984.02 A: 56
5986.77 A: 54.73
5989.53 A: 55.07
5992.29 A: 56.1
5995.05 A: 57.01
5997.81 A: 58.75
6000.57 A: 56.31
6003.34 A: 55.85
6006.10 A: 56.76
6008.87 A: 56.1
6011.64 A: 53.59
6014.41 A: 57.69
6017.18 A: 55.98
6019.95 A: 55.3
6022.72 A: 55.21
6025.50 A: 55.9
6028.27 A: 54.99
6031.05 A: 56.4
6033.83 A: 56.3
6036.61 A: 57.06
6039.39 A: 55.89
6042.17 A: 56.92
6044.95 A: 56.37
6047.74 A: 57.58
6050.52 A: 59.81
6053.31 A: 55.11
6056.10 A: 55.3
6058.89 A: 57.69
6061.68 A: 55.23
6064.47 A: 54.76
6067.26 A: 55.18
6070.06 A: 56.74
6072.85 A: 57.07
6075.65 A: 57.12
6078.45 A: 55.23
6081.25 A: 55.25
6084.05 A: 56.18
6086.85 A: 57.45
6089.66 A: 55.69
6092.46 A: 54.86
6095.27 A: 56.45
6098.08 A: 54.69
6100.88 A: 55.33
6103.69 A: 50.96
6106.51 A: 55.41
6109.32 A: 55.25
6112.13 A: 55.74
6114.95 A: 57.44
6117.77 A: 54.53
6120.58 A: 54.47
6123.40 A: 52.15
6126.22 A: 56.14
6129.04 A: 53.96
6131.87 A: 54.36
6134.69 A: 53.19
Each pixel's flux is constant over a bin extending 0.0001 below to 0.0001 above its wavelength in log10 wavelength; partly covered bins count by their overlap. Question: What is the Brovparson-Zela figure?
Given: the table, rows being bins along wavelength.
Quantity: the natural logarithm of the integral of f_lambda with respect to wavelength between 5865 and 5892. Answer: 7.32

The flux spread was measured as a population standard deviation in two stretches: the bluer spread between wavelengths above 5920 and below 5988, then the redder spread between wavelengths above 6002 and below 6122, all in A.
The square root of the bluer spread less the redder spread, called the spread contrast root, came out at 0.52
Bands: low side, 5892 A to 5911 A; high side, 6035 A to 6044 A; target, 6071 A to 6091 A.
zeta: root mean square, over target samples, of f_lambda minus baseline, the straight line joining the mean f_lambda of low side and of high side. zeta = 1.4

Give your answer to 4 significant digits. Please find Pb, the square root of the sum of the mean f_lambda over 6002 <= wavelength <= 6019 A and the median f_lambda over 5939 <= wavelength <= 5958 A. 10.66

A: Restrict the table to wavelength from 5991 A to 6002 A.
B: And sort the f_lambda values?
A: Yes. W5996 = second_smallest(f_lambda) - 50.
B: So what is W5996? 6.3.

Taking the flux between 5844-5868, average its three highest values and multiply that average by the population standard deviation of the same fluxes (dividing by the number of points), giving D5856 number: 114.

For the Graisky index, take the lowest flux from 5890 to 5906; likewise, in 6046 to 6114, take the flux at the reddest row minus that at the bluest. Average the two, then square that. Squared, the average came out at 504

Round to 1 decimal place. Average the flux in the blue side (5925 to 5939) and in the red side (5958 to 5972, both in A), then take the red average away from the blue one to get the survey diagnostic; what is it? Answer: -0.1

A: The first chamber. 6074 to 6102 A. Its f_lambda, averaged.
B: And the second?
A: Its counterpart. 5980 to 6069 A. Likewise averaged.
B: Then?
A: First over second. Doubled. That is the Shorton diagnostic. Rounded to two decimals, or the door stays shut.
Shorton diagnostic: 1.99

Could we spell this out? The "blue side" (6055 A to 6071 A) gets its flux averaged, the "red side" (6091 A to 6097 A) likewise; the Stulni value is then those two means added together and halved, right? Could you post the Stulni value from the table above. 55.7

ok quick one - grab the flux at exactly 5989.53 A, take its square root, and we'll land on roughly 7.42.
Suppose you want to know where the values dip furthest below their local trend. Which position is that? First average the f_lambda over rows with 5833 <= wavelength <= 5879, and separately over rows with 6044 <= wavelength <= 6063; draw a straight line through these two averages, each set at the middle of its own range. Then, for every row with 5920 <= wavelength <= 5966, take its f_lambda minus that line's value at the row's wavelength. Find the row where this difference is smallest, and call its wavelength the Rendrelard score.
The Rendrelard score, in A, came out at 5948.30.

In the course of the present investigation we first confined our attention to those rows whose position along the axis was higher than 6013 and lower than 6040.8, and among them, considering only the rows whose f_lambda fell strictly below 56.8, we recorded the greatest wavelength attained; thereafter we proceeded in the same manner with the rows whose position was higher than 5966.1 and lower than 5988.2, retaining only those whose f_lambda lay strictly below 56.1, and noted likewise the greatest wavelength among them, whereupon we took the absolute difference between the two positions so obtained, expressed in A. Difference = 52.6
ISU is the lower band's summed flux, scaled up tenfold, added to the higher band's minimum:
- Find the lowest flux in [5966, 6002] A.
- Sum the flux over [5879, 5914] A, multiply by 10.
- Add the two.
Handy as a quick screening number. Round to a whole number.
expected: 7179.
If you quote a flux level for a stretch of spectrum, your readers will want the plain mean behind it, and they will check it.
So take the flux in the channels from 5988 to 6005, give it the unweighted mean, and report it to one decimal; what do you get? 56.5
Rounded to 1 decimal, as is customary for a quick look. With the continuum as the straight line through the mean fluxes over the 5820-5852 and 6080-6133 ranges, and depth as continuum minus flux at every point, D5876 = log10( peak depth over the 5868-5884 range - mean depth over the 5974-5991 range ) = -0.2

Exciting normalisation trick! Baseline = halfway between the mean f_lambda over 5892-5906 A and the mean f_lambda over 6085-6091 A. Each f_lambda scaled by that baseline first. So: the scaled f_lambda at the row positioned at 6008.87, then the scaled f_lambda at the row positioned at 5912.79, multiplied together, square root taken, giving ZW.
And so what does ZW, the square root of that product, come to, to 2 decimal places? 1.04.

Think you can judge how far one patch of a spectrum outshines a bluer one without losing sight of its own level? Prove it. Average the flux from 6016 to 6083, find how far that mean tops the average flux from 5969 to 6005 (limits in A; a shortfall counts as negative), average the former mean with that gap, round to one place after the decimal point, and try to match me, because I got 28.0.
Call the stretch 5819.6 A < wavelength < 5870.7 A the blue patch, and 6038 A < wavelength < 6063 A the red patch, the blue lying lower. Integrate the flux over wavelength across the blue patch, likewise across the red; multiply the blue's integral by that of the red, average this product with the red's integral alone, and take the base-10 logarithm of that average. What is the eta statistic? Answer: 6.3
